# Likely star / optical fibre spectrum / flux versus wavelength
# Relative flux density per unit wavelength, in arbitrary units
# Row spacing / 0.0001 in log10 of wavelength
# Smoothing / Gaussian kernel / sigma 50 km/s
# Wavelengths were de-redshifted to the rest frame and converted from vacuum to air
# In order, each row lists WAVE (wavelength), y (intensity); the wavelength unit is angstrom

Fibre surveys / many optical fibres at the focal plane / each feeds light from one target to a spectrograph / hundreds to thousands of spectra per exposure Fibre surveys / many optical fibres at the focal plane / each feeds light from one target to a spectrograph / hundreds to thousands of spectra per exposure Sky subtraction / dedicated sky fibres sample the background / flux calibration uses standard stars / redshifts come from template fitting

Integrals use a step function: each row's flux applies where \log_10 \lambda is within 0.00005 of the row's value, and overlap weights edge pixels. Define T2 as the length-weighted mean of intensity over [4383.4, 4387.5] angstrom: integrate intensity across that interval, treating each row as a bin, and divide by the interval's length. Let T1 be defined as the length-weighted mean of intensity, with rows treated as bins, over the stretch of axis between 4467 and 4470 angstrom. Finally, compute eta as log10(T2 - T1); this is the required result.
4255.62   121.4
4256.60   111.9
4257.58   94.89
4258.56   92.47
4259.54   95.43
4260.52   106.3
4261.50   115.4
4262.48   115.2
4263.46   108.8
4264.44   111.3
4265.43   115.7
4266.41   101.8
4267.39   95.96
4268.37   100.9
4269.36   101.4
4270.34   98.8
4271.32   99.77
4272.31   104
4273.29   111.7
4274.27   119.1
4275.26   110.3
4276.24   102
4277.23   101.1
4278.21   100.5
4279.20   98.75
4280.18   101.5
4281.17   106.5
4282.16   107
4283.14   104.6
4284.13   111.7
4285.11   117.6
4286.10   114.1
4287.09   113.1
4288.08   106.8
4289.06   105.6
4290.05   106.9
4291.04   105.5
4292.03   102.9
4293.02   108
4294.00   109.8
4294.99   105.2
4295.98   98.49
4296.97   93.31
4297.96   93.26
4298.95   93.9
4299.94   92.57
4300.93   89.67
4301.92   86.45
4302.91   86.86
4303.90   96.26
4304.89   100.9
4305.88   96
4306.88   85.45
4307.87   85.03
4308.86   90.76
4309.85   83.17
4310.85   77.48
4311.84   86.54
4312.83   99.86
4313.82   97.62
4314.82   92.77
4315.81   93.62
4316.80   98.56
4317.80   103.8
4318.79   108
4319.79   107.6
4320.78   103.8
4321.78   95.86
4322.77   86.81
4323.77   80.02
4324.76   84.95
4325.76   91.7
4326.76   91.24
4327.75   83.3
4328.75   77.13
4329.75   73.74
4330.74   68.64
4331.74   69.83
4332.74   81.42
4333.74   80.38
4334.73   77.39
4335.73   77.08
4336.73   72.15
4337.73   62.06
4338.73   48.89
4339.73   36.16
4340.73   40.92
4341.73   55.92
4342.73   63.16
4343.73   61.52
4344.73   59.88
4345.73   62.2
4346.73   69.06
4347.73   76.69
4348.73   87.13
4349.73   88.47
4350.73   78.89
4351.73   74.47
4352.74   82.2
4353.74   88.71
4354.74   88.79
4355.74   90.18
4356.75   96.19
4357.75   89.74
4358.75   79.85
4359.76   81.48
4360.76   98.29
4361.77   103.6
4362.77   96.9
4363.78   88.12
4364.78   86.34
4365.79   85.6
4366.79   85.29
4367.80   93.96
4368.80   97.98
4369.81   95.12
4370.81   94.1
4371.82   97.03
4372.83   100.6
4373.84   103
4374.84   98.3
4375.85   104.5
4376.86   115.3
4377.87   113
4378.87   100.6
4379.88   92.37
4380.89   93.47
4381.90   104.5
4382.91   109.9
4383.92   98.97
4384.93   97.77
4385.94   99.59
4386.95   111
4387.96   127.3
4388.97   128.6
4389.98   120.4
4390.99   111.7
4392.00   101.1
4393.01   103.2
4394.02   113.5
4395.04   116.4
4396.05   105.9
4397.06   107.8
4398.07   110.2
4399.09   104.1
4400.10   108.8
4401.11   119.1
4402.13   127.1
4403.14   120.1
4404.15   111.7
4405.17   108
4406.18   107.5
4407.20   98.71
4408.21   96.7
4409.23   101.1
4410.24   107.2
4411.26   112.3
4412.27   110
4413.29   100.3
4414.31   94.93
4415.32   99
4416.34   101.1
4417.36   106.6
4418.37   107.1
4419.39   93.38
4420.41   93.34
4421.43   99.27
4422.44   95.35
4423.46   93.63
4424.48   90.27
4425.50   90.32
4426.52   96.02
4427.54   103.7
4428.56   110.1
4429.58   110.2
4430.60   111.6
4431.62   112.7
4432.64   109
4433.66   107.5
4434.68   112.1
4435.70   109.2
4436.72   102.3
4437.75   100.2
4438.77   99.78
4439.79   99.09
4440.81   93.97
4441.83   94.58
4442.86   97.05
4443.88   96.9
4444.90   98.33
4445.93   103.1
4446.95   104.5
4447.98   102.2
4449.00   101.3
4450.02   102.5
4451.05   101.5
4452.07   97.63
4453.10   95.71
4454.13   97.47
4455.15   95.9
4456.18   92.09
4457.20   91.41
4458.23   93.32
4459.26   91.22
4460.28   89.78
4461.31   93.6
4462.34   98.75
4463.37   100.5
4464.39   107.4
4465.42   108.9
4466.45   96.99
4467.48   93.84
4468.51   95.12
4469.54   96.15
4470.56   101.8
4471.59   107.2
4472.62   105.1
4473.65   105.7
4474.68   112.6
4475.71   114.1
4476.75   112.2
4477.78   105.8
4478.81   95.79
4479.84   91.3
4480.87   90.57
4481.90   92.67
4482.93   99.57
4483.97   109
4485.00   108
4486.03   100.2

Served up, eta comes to 0.85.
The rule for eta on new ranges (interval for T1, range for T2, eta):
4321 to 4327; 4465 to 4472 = 1.04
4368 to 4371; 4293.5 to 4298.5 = 0.61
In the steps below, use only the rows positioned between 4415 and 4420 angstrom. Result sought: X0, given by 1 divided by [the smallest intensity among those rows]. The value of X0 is 0.0107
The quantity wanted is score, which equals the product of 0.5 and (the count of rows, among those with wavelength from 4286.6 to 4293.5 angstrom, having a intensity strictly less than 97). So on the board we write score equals 0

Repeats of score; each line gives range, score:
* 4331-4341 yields 5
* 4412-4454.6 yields 6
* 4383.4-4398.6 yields 0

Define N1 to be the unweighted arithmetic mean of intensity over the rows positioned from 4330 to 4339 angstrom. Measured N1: 71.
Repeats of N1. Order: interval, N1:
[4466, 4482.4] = 101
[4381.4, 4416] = 109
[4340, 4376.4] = 85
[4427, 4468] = 101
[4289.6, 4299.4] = 102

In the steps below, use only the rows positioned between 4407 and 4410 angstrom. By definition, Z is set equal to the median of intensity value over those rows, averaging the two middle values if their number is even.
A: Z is 99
